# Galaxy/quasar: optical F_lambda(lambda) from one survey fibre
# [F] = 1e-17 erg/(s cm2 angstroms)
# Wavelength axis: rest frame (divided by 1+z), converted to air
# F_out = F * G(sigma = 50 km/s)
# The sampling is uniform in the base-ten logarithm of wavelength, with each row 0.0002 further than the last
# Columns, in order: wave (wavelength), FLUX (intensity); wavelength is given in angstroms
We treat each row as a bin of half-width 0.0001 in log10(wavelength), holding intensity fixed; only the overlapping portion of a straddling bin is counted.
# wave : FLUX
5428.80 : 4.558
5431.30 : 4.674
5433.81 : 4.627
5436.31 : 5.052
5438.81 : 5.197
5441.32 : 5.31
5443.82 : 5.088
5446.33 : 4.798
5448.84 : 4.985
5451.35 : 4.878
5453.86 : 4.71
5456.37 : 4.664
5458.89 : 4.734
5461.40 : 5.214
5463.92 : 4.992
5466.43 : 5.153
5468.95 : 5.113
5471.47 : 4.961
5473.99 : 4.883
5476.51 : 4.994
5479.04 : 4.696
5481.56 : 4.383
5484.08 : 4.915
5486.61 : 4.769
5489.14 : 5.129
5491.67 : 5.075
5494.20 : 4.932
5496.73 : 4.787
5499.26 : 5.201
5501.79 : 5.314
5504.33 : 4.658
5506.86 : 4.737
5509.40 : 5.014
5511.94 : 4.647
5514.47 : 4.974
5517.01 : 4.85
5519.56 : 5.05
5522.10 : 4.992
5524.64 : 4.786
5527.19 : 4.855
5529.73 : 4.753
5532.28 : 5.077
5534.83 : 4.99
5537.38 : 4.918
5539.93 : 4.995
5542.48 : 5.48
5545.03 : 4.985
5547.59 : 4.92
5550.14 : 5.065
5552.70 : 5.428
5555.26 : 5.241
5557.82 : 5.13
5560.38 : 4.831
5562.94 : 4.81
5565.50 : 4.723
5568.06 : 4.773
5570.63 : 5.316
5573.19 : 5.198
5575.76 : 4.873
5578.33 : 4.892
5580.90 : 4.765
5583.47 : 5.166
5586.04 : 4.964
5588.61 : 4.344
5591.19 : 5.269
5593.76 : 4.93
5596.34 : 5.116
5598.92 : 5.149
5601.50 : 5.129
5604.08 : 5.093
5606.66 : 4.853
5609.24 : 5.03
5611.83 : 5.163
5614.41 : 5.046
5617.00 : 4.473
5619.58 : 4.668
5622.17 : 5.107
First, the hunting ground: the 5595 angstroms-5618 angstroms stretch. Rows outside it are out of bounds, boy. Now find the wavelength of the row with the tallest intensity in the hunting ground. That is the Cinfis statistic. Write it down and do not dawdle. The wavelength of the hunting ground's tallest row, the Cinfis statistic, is 5611.83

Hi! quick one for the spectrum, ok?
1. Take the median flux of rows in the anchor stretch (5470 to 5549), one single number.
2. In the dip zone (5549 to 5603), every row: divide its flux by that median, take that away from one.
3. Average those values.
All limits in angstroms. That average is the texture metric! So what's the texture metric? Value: -0.015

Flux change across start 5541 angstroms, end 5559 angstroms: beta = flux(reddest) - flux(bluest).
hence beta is -0.35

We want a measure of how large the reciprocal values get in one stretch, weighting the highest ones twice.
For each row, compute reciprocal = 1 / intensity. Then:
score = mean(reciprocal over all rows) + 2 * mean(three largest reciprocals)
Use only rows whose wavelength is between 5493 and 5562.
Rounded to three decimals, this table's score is 0.628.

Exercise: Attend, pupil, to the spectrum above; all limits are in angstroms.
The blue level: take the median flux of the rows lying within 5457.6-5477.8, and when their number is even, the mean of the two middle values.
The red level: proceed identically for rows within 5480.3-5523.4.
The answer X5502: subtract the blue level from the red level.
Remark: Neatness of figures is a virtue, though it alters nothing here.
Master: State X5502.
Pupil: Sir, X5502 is -0.06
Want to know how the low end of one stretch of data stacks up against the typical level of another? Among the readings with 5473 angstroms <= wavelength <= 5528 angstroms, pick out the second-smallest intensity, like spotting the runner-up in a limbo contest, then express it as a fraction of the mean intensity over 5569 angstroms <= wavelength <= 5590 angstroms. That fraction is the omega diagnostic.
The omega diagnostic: 0.941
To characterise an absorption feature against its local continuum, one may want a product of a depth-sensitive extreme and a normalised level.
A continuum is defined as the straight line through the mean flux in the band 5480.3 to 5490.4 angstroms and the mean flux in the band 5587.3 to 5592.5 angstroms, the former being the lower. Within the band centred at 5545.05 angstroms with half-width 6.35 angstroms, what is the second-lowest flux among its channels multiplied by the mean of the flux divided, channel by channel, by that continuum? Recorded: 5.28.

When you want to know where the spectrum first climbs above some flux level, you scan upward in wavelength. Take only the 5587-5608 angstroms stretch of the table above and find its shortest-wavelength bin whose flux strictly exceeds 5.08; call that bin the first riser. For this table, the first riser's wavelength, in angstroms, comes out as 5591.19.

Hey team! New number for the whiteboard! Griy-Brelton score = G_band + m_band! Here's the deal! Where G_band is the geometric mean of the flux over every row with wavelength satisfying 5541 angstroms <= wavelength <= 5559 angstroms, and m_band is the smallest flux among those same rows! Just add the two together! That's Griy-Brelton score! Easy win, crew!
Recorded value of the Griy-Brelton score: 10.1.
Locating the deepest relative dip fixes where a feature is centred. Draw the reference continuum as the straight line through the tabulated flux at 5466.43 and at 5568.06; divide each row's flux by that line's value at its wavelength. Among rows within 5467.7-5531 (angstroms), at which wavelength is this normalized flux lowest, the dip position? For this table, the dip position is 5481.56 angstroms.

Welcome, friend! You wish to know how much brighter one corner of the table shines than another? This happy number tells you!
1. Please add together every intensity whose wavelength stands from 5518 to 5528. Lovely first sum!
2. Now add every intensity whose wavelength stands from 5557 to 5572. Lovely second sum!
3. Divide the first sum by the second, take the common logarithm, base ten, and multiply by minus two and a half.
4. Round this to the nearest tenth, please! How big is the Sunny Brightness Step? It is 0.4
